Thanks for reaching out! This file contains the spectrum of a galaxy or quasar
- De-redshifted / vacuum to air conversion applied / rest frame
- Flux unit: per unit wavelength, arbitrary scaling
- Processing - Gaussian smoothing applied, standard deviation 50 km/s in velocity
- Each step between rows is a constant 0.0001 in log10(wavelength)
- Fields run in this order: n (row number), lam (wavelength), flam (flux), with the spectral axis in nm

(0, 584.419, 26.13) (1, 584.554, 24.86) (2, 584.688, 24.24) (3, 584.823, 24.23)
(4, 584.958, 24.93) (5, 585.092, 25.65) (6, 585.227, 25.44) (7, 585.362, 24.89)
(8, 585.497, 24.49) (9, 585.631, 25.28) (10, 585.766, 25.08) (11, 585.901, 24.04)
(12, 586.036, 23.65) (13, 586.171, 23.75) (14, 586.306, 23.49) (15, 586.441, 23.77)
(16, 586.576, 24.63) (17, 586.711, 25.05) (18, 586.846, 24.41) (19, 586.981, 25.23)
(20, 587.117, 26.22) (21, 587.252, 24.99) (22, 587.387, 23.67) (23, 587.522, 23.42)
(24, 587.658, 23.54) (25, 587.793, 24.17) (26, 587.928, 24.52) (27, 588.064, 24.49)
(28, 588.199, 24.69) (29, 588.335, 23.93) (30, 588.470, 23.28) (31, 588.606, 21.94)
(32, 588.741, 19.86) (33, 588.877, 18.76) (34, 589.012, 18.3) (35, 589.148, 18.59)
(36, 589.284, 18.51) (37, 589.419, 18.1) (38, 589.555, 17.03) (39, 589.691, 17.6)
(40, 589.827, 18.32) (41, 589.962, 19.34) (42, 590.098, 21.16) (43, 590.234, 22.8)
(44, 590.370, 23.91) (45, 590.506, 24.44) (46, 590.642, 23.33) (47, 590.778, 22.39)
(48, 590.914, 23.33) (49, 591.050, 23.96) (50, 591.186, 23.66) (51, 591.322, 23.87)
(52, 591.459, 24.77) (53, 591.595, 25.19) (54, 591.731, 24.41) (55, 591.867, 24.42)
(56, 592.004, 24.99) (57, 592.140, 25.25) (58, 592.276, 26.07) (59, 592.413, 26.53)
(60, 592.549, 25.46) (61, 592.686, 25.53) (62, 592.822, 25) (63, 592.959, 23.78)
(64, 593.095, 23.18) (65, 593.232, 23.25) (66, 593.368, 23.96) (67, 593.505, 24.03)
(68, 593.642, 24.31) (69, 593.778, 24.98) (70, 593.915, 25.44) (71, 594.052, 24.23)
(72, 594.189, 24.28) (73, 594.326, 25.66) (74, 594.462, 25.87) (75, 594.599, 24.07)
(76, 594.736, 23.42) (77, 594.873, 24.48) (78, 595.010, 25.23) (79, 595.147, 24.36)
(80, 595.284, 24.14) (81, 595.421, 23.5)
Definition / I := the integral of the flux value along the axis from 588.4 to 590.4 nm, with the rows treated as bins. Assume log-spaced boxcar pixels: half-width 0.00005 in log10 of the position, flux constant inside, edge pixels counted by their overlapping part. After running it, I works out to 40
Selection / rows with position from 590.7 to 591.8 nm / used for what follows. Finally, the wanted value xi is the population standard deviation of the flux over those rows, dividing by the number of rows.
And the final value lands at 0.82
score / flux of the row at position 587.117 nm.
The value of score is 26.22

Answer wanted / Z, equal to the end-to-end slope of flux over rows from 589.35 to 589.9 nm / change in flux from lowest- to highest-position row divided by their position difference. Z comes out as 0.5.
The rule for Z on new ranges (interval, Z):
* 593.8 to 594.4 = 0.5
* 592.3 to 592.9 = -3.7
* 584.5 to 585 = 0.2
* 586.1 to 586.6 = 2.2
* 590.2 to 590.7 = 1.3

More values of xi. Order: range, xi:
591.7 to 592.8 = 0.69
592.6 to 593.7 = 0.76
